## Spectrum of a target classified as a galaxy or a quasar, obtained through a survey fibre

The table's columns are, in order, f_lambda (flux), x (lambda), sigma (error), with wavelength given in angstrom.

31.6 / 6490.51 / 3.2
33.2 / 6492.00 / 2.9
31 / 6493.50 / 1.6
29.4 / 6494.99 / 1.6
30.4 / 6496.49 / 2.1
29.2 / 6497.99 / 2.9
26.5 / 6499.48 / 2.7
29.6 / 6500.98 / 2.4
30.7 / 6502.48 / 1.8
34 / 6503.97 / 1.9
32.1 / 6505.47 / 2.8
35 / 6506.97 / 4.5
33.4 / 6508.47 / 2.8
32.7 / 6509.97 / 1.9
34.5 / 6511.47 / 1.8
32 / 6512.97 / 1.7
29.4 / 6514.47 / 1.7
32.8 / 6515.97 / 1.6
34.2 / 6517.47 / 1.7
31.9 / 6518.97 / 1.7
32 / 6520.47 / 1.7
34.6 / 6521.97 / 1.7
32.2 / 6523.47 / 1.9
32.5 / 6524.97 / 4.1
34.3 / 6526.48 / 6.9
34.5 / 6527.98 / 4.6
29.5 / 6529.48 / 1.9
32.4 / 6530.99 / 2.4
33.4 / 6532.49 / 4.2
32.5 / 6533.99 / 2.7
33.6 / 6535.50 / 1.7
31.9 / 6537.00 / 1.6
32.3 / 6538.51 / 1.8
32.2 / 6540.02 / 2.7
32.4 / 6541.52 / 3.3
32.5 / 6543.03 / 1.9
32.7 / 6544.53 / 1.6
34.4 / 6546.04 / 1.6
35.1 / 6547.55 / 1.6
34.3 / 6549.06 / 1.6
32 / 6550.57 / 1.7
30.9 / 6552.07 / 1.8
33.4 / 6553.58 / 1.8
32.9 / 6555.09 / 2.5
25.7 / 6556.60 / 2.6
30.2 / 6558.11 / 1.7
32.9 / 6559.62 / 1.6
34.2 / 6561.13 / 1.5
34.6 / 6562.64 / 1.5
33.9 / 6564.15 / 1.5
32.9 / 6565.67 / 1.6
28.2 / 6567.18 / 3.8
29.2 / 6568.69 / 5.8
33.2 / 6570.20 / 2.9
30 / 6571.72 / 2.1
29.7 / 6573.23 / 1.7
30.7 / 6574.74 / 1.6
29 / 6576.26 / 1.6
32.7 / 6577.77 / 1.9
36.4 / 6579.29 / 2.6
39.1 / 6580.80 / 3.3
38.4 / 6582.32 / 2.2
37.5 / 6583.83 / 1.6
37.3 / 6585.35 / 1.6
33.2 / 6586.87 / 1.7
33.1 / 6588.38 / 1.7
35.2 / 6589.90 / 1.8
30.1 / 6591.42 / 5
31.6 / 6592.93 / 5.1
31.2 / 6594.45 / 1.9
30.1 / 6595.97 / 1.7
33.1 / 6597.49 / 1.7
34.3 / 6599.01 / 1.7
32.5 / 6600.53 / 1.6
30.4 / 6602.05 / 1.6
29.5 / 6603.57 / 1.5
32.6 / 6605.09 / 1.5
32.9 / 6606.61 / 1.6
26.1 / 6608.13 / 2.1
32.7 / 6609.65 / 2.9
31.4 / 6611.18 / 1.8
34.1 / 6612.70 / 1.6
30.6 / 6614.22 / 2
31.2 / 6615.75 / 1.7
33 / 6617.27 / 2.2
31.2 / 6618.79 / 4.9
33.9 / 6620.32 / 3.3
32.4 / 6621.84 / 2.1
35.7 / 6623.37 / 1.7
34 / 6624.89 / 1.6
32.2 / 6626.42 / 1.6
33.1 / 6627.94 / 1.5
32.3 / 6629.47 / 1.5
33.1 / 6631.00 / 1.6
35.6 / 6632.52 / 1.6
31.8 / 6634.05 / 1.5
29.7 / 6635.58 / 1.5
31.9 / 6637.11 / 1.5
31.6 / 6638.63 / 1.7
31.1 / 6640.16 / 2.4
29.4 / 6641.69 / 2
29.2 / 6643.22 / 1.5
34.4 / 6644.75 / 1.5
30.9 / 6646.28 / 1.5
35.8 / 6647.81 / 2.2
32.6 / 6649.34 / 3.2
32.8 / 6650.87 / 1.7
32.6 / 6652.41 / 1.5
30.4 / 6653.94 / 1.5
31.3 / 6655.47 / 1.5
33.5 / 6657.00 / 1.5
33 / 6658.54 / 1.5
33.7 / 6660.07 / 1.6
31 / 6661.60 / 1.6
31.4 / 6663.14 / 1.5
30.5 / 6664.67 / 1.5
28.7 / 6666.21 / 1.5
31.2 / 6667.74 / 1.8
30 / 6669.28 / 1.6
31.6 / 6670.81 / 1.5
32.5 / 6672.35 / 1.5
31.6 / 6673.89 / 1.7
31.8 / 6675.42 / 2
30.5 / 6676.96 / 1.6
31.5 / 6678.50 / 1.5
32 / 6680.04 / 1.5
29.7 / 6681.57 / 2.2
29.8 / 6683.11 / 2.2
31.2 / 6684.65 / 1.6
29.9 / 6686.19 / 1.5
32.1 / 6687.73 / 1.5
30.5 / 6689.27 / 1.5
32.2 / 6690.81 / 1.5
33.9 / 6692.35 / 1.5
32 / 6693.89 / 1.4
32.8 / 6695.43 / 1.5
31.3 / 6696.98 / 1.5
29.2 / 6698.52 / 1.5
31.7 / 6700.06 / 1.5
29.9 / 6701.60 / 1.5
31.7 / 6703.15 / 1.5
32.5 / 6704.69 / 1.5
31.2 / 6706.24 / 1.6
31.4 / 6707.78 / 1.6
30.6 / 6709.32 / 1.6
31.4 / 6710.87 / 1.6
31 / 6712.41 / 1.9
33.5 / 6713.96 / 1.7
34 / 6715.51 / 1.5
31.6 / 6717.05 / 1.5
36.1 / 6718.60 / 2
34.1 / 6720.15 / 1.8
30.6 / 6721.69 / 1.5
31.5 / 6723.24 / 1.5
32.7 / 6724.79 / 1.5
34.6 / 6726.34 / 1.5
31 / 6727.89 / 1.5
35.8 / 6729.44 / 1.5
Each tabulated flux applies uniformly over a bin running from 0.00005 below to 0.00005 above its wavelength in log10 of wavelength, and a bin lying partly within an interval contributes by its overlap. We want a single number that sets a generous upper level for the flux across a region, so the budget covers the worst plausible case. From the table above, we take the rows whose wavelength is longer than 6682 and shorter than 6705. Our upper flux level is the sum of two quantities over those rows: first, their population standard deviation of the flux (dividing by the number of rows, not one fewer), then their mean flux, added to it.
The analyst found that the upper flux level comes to 32.6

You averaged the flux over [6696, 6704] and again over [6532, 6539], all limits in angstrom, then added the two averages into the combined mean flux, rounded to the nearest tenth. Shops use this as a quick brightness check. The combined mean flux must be 63.5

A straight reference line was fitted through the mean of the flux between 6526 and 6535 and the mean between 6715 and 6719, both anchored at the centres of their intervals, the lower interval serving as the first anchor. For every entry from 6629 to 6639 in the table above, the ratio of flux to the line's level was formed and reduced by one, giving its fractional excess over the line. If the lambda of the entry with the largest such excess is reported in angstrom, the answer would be 6632.52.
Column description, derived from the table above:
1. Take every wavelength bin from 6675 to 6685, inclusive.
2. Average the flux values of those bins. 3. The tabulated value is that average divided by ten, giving 3.09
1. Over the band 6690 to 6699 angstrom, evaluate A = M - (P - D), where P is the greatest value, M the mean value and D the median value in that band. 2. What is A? 30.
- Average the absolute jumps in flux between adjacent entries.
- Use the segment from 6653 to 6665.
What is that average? 1.19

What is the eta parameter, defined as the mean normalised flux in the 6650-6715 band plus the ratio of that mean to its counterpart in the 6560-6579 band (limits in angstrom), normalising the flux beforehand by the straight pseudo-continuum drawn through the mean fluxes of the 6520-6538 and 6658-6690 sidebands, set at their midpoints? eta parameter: 2.05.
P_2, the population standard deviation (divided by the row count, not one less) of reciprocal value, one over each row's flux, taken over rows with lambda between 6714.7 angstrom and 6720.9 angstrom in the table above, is 0.0014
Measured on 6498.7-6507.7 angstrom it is 0.0030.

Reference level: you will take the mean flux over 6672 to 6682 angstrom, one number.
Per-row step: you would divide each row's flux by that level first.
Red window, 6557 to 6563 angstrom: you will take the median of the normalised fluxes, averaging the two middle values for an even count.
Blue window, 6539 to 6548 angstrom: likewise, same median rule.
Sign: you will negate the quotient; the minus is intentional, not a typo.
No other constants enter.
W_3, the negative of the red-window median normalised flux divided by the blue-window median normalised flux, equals -1.03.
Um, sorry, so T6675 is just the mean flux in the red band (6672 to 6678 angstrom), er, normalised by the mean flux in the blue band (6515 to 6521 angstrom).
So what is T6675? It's 0.97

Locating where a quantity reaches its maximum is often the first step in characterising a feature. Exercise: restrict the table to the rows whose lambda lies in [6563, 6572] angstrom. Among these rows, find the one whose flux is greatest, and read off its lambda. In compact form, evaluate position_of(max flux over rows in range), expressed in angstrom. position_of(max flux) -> 6564.15 angstrom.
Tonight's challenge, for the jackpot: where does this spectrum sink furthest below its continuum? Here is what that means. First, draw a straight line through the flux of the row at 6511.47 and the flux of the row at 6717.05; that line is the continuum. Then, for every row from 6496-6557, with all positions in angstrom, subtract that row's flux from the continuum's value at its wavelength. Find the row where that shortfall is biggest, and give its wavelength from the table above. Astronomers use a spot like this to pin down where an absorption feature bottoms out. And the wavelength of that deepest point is 6499.48 angstrom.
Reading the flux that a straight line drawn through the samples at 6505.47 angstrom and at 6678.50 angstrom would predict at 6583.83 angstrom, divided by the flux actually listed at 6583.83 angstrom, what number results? 0.849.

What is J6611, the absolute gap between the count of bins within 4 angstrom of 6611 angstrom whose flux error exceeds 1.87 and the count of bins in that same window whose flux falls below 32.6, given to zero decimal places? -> 0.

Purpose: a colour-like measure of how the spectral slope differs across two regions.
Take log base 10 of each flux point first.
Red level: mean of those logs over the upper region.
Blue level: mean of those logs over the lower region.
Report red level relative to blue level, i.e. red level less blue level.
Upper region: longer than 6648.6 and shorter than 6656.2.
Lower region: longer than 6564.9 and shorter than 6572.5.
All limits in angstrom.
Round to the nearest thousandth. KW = 0.018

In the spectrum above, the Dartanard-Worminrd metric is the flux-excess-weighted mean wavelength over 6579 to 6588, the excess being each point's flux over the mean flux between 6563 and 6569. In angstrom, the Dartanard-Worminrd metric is 6582.6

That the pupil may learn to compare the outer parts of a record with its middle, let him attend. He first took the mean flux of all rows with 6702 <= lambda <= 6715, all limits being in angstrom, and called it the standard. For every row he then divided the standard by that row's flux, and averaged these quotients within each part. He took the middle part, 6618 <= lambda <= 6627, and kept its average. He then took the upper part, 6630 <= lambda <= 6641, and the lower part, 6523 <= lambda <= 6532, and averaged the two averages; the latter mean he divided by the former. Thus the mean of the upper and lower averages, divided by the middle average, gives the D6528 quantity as 1.03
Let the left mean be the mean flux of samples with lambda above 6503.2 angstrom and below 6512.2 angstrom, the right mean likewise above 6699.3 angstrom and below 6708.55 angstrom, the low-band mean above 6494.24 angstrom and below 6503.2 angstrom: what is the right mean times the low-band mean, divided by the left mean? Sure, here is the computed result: 27.4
